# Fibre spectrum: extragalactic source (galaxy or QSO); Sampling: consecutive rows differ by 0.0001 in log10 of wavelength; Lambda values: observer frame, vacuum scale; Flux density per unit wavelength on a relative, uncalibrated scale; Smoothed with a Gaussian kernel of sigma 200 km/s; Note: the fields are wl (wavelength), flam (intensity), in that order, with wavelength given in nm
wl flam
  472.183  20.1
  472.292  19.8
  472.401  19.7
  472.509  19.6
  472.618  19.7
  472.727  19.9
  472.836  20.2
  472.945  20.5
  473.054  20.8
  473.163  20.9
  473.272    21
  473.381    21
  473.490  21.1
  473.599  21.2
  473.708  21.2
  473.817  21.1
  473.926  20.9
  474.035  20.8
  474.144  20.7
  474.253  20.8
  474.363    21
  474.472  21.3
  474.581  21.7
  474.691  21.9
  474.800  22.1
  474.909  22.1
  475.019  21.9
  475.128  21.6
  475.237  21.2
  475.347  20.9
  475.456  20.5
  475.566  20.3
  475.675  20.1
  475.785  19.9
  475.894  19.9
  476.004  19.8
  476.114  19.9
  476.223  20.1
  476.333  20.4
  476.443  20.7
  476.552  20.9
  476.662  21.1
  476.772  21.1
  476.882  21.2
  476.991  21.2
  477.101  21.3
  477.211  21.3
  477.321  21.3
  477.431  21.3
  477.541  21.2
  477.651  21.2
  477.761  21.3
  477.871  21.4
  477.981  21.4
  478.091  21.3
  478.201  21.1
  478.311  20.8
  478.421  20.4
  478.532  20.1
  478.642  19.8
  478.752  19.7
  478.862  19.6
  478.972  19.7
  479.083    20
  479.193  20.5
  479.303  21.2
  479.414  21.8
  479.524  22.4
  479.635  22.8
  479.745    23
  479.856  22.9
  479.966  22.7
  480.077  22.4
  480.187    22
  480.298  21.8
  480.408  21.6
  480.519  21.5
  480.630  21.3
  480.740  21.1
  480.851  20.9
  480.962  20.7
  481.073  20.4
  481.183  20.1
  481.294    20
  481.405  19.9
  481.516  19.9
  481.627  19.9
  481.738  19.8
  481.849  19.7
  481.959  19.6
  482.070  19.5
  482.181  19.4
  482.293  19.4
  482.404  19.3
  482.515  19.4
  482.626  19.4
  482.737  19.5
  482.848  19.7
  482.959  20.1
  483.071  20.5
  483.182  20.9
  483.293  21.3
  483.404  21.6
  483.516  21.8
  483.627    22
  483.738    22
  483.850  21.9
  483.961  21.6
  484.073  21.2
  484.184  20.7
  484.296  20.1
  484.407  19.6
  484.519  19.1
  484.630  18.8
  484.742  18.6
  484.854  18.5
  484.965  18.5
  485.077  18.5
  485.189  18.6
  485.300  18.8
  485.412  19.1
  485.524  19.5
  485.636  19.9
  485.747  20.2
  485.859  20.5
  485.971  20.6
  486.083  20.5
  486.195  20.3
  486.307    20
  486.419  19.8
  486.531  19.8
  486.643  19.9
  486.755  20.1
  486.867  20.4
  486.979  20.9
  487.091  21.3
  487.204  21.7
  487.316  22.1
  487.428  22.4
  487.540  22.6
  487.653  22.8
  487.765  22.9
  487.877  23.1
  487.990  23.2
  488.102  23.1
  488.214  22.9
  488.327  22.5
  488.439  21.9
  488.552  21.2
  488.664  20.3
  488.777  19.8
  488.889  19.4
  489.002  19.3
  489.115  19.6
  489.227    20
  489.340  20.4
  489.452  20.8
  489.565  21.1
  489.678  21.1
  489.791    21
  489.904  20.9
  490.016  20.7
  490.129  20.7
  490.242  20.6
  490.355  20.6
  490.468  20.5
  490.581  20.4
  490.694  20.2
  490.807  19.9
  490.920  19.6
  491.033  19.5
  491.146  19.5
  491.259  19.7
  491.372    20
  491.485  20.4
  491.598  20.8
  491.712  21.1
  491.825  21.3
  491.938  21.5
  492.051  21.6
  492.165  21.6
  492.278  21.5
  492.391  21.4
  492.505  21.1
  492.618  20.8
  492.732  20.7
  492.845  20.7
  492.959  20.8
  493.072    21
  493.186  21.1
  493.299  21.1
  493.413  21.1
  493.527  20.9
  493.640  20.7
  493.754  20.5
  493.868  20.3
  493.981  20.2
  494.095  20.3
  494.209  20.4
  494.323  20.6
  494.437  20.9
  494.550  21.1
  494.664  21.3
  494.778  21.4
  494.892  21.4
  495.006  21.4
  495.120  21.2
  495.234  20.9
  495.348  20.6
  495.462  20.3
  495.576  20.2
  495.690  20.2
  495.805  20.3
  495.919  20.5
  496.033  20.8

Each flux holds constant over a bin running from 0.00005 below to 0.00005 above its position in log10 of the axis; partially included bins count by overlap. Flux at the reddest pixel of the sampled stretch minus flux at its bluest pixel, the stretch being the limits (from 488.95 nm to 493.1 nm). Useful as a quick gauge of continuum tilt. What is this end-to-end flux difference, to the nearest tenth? 1.7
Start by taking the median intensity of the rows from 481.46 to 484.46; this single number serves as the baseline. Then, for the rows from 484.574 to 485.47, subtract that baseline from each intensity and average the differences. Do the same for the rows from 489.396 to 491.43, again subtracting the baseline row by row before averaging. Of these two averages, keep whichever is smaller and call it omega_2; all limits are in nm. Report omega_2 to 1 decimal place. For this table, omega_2 -1.2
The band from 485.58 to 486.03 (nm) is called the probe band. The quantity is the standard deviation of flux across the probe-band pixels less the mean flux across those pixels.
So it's -20.0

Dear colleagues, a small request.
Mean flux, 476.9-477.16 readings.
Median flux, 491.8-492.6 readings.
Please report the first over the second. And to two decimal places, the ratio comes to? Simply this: 0.99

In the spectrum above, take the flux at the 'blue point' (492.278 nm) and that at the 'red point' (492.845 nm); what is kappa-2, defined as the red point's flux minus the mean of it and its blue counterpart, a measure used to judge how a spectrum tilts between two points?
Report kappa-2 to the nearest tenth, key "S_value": -0.4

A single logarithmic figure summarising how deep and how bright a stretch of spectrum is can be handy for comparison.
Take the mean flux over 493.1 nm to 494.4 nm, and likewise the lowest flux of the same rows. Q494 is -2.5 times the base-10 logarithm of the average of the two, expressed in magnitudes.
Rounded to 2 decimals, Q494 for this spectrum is -3.28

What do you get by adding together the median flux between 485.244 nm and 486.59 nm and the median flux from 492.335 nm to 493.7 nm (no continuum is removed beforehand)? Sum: 40.9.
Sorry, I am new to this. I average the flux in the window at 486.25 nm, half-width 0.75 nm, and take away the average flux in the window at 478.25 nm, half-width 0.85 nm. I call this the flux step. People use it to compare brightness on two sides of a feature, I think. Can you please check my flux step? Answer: -0.47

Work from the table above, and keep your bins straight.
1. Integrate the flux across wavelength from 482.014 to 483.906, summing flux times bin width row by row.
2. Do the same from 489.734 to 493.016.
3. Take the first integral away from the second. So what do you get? 29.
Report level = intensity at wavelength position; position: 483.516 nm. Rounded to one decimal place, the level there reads 21.8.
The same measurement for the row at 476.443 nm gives 20.7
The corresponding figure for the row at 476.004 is 19.8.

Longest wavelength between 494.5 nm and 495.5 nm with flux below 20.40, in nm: 495.462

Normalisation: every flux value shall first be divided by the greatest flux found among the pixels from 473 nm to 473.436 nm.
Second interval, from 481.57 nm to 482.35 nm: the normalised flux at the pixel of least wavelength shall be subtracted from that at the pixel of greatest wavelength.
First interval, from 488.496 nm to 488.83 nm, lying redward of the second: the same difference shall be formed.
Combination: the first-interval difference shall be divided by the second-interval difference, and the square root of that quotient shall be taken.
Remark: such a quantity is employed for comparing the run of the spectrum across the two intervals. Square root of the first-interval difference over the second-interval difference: 1.7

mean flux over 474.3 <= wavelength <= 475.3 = 21.6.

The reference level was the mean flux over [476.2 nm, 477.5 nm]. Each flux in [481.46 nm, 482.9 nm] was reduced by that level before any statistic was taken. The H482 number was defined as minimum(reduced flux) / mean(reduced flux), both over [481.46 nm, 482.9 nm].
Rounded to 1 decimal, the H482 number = 1.2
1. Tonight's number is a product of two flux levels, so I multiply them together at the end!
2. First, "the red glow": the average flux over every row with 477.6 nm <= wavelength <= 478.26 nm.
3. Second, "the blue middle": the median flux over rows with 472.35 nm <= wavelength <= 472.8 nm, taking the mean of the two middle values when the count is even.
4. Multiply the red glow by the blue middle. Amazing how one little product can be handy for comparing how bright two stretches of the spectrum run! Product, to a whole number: 419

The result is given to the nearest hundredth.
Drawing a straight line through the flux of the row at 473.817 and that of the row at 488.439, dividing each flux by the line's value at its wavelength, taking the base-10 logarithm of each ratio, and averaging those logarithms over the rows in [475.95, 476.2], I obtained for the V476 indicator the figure -0.03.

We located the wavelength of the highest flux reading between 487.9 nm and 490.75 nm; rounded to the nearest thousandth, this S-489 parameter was 487.990 nm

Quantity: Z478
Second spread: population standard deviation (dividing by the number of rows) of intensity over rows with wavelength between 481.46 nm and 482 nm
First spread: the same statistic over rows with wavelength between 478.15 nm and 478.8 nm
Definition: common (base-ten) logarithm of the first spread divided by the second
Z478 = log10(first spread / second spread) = 0.64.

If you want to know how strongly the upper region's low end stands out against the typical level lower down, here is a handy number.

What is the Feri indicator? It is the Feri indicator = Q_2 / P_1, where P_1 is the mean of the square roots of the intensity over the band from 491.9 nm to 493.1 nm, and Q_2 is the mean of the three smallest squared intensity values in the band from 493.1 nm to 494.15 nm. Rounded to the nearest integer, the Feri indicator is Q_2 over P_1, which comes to 89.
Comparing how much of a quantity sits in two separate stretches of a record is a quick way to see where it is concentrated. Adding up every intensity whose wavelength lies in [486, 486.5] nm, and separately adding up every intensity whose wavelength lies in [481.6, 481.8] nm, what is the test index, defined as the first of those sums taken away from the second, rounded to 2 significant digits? -41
